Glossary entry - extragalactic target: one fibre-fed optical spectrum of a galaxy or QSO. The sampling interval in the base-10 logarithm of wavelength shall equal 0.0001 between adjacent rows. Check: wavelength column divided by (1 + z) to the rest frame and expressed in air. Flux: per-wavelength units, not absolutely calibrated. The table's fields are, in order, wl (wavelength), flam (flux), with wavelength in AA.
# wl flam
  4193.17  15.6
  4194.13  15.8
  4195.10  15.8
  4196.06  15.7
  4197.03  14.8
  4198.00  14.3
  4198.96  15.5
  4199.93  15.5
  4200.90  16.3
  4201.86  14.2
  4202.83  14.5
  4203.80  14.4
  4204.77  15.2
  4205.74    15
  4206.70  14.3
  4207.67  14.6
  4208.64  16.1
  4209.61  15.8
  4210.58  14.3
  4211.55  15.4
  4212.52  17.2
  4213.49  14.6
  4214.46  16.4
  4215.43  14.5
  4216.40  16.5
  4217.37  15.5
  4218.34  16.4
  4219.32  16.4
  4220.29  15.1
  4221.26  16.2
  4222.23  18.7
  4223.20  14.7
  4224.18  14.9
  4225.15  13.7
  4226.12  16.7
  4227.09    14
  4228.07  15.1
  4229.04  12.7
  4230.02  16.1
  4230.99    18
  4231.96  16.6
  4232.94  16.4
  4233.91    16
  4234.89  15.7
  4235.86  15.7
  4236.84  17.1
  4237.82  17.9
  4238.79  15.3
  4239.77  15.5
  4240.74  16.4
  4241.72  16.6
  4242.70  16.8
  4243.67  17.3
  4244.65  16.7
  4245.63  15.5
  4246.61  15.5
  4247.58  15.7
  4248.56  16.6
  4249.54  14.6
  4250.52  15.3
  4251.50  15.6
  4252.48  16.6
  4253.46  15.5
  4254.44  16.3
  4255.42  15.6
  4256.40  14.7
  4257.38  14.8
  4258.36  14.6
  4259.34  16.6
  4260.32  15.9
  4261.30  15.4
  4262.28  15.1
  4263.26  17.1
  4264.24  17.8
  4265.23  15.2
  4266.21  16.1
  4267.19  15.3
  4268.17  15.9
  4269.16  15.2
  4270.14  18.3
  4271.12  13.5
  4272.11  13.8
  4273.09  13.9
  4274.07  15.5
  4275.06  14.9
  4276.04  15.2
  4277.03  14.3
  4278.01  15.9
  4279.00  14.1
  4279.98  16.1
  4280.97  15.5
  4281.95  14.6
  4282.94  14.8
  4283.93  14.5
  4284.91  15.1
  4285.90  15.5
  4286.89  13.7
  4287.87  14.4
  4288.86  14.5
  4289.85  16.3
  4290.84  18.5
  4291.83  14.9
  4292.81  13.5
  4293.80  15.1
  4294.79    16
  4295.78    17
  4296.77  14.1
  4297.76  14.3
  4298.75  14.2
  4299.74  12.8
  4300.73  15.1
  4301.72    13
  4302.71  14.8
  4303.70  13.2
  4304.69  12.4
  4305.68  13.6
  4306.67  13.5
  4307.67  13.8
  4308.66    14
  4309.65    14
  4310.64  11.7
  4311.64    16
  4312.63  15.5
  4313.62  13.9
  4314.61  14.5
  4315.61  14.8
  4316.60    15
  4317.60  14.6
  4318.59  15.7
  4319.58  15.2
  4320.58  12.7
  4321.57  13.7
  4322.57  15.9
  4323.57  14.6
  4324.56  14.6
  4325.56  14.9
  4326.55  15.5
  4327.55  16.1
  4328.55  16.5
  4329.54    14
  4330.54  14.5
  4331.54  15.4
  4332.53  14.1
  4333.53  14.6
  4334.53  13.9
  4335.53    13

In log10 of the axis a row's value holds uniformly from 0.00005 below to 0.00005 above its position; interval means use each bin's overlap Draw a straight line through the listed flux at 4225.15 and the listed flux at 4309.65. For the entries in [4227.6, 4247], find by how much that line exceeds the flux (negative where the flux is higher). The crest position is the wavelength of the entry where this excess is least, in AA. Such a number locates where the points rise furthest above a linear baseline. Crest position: 4230.99 AA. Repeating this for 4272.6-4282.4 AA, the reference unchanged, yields 4279.98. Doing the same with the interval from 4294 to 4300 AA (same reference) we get 4295.78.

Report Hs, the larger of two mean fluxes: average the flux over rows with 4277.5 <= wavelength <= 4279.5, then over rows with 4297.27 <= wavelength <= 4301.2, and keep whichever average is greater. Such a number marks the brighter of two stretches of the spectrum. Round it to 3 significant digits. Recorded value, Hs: 15.0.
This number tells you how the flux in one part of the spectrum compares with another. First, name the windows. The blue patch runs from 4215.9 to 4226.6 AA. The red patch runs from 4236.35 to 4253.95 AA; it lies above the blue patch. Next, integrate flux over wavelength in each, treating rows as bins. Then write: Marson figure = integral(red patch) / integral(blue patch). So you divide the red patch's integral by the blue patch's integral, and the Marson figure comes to 1.7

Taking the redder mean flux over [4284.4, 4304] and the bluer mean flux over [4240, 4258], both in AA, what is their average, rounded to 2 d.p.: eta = 15.35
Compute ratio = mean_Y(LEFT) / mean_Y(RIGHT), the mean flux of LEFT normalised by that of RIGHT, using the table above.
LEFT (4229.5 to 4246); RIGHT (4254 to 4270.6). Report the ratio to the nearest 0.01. 1.04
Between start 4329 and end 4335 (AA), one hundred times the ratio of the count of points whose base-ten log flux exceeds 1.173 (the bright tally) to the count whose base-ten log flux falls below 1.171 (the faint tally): 20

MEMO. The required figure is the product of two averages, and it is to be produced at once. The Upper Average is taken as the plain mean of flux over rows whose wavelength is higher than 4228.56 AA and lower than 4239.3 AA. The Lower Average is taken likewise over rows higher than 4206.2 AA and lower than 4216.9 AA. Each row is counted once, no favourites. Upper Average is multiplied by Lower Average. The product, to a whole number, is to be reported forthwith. 249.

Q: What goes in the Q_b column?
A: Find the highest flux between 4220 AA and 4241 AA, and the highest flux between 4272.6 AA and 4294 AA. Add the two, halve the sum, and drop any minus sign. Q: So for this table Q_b 18.6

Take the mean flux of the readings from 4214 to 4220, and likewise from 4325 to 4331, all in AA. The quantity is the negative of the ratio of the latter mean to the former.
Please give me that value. -0.96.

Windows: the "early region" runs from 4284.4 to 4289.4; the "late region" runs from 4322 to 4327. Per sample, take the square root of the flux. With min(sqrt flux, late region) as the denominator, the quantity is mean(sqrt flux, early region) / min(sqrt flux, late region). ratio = 1.00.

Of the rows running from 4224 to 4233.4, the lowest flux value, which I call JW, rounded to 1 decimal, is 12.7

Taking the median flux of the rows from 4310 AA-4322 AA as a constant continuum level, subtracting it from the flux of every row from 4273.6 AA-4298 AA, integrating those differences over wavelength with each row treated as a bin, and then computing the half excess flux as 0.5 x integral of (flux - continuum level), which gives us 5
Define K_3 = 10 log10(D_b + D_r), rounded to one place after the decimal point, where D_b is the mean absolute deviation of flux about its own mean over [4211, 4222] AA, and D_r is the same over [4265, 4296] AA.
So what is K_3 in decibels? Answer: 2.1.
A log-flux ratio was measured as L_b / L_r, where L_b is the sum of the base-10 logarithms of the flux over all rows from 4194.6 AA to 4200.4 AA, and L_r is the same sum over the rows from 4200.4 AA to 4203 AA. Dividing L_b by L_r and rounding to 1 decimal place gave 2.0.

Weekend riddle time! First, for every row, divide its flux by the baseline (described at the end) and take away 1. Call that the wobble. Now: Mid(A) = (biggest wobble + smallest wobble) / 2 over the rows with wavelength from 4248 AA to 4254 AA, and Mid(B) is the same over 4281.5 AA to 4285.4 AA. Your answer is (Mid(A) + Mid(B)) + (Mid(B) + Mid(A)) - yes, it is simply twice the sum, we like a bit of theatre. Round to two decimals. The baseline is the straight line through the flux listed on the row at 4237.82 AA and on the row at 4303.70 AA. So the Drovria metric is -0.13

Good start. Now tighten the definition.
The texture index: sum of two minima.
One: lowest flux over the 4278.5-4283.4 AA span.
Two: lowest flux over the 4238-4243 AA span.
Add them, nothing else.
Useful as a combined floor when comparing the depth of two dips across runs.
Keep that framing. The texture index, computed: 29.4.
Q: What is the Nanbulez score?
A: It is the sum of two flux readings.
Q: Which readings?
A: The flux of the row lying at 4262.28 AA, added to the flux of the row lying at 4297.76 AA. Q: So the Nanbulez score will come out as 29.4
